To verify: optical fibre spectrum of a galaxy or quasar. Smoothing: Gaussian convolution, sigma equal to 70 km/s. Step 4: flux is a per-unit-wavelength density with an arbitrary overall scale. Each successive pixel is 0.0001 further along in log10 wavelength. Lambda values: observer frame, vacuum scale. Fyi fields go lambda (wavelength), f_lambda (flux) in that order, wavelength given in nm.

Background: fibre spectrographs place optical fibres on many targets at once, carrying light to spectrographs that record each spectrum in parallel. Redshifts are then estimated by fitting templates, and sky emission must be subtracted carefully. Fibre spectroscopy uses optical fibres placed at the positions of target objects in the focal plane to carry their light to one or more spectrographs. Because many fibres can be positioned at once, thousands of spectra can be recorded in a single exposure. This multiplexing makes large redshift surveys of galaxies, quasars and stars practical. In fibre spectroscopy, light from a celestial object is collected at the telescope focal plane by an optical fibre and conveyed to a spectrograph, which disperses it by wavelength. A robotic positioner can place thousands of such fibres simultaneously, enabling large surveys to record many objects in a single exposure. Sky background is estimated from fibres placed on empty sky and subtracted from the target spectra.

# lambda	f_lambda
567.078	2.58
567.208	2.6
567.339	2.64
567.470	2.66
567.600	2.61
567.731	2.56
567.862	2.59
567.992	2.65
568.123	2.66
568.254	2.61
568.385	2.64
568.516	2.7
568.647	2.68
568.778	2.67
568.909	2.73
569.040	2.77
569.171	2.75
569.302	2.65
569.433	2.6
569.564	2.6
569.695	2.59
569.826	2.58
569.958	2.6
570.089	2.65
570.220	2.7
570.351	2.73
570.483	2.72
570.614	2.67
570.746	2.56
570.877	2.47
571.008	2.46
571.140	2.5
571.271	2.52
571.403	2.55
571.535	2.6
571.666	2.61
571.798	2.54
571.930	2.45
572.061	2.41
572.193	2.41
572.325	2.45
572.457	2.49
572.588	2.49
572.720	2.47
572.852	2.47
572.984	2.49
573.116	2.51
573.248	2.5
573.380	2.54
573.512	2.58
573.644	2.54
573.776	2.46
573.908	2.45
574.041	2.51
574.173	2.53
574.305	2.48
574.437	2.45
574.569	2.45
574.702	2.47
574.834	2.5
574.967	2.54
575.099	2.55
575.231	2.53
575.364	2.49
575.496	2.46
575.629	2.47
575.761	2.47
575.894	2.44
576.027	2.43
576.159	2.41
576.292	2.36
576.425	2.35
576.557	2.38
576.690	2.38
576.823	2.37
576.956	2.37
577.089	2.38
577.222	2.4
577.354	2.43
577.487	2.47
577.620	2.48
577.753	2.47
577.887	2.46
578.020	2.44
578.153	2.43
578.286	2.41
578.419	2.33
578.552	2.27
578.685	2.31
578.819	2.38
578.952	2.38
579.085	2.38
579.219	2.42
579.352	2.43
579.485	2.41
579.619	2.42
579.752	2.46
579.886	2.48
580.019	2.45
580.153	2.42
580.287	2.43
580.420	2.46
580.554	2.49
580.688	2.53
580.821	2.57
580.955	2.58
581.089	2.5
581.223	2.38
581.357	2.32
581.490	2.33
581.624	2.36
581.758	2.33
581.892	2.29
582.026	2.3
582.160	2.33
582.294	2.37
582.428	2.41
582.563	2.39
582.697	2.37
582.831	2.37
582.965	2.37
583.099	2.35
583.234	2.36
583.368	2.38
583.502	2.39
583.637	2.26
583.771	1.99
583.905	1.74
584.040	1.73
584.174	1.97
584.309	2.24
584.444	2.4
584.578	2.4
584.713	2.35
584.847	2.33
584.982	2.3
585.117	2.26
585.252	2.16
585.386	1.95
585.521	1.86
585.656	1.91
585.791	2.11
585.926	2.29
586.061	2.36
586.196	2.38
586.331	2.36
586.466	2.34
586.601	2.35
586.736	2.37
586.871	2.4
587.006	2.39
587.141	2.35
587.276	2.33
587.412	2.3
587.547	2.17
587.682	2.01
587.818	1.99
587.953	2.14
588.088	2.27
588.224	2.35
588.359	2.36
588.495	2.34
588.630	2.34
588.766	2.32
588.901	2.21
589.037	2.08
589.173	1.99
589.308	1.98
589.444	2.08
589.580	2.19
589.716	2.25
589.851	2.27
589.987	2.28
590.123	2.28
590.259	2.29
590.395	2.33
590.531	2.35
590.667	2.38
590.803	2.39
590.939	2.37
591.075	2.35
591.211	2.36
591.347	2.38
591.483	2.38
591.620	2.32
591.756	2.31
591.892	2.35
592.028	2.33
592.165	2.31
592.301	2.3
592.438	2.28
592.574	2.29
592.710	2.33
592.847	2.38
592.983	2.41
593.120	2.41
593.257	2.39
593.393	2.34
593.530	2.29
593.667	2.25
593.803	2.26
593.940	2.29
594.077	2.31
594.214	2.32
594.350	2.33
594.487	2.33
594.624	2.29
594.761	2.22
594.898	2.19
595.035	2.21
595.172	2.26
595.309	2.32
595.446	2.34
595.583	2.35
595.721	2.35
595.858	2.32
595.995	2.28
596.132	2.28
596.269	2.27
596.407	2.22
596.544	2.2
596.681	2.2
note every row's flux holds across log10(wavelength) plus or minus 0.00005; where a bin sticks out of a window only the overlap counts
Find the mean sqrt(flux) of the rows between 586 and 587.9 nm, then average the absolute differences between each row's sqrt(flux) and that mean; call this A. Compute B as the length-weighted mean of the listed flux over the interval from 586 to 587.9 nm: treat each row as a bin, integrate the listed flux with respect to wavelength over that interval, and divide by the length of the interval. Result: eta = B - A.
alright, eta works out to 2.26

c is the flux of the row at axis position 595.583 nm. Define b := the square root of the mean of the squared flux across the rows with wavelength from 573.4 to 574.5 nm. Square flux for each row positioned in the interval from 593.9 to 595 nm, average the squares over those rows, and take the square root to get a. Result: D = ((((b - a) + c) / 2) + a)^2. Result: 12.73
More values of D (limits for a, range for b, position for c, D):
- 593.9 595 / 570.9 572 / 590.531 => 12.83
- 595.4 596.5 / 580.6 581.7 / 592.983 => 12.82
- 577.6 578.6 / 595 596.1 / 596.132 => 12.24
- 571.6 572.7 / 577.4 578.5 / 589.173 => 11.93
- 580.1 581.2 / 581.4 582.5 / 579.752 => 13.32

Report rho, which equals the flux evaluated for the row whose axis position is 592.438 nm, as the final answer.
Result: 2.28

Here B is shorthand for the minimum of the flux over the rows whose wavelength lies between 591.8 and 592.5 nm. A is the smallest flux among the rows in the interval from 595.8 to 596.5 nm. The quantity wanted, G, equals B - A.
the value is 0.1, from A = 2.22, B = 2.28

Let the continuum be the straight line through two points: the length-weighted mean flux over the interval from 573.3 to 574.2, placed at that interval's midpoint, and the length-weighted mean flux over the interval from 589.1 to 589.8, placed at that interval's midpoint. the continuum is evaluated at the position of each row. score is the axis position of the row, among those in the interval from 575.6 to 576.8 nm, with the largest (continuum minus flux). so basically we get 576.425 nm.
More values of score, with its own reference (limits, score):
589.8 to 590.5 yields 589.851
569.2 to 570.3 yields 569.826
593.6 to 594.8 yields 594.761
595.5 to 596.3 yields 596.269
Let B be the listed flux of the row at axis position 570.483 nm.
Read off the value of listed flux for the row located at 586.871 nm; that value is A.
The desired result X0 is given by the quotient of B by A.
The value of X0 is 1.13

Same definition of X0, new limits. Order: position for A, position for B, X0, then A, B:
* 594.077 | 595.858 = 1.00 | 2.31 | 2.32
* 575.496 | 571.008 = 1.00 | 2.46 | 2.46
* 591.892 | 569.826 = 1.10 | 2.35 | 2.58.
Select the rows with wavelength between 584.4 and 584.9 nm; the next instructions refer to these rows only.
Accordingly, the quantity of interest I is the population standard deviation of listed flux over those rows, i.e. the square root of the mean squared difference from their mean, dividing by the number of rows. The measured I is 0.03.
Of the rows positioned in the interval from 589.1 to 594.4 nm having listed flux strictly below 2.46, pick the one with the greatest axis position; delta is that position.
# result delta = 594.350 nm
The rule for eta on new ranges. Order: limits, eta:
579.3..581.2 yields 2.46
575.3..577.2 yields 2.40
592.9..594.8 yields 2.30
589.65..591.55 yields 2.32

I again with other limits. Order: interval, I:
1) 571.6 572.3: 0.08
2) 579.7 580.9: 0.05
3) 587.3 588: 0.11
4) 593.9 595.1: 0.05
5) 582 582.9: 0.03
